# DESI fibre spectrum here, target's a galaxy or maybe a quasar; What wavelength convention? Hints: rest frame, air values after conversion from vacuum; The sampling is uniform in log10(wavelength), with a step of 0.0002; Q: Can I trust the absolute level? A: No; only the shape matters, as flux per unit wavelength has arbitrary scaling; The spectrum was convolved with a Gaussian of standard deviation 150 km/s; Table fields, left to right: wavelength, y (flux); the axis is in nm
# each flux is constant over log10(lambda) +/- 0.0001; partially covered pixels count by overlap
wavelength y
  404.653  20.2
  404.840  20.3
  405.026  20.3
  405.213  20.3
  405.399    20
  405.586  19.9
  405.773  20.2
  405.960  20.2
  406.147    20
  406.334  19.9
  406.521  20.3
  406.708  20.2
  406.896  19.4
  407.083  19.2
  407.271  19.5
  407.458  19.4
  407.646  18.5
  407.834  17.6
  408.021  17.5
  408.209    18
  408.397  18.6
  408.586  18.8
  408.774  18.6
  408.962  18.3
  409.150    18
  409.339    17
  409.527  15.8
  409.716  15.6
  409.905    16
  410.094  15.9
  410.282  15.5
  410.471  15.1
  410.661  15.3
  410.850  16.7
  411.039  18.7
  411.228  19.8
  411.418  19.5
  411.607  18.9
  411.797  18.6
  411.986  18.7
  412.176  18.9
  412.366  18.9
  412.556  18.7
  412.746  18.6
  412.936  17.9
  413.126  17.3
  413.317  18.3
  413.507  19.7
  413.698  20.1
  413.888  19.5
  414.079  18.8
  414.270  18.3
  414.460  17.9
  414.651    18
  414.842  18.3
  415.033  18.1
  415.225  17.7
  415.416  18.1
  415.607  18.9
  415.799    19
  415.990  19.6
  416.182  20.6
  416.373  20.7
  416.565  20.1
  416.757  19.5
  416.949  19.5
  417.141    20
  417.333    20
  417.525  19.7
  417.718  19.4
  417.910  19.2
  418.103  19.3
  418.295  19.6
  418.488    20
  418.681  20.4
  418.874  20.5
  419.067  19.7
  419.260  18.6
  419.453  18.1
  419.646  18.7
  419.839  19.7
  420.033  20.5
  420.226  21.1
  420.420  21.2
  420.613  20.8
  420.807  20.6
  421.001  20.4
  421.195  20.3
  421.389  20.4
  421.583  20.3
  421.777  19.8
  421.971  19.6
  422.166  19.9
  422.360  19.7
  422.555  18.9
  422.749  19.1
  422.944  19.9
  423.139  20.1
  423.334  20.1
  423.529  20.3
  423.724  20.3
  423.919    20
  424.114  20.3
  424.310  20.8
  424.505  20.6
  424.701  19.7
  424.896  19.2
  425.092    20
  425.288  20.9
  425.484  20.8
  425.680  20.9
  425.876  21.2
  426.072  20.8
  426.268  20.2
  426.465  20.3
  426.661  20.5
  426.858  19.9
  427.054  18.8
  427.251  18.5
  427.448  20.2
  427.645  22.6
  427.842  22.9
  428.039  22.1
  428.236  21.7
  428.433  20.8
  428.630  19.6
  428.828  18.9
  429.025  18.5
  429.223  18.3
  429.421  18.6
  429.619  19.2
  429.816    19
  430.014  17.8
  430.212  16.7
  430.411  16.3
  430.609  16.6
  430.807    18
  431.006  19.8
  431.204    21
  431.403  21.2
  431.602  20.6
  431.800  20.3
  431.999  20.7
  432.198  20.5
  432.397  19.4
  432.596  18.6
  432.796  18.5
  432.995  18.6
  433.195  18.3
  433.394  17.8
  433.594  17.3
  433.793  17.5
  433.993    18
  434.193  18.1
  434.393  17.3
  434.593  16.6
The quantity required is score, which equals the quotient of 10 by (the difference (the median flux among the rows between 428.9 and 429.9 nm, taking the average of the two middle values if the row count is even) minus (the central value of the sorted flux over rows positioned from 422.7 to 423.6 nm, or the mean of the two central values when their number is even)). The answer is -7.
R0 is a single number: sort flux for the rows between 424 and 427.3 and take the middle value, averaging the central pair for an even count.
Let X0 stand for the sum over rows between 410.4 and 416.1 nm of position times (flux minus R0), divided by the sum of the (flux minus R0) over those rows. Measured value 412.92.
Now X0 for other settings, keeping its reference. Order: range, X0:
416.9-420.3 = 418.51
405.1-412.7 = 409.72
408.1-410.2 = 409.37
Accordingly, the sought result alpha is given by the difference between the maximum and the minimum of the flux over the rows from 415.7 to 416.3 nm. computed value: 1.6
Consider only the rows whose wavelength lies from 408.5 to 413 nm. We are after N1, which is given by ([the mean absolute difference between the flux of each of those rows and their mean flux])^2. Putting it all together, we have 1.8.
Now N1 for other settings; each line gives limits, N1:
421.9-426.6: 0.2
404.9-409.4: 0.8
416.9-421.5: 0.4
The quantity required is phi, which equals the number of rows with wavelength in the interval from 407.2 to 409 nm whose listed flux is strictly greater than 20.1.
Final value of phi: 0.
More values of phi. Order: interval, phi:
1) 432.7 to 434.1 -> 0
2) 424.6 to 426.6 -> 7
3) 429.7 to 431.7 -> 3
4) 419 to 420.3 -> 2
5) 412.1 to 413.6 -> 0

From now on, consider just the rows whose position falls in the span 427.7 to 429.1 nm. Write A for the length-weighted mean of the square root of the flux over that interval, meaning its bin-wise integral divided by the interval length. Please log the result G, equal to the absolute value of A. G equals 4.55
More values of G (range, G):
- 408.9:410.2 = 4.07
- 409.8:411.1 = 4.01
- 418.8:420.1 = 4.40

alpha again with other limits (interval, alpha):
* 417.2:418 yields 0.8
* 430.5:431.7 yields 4.6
